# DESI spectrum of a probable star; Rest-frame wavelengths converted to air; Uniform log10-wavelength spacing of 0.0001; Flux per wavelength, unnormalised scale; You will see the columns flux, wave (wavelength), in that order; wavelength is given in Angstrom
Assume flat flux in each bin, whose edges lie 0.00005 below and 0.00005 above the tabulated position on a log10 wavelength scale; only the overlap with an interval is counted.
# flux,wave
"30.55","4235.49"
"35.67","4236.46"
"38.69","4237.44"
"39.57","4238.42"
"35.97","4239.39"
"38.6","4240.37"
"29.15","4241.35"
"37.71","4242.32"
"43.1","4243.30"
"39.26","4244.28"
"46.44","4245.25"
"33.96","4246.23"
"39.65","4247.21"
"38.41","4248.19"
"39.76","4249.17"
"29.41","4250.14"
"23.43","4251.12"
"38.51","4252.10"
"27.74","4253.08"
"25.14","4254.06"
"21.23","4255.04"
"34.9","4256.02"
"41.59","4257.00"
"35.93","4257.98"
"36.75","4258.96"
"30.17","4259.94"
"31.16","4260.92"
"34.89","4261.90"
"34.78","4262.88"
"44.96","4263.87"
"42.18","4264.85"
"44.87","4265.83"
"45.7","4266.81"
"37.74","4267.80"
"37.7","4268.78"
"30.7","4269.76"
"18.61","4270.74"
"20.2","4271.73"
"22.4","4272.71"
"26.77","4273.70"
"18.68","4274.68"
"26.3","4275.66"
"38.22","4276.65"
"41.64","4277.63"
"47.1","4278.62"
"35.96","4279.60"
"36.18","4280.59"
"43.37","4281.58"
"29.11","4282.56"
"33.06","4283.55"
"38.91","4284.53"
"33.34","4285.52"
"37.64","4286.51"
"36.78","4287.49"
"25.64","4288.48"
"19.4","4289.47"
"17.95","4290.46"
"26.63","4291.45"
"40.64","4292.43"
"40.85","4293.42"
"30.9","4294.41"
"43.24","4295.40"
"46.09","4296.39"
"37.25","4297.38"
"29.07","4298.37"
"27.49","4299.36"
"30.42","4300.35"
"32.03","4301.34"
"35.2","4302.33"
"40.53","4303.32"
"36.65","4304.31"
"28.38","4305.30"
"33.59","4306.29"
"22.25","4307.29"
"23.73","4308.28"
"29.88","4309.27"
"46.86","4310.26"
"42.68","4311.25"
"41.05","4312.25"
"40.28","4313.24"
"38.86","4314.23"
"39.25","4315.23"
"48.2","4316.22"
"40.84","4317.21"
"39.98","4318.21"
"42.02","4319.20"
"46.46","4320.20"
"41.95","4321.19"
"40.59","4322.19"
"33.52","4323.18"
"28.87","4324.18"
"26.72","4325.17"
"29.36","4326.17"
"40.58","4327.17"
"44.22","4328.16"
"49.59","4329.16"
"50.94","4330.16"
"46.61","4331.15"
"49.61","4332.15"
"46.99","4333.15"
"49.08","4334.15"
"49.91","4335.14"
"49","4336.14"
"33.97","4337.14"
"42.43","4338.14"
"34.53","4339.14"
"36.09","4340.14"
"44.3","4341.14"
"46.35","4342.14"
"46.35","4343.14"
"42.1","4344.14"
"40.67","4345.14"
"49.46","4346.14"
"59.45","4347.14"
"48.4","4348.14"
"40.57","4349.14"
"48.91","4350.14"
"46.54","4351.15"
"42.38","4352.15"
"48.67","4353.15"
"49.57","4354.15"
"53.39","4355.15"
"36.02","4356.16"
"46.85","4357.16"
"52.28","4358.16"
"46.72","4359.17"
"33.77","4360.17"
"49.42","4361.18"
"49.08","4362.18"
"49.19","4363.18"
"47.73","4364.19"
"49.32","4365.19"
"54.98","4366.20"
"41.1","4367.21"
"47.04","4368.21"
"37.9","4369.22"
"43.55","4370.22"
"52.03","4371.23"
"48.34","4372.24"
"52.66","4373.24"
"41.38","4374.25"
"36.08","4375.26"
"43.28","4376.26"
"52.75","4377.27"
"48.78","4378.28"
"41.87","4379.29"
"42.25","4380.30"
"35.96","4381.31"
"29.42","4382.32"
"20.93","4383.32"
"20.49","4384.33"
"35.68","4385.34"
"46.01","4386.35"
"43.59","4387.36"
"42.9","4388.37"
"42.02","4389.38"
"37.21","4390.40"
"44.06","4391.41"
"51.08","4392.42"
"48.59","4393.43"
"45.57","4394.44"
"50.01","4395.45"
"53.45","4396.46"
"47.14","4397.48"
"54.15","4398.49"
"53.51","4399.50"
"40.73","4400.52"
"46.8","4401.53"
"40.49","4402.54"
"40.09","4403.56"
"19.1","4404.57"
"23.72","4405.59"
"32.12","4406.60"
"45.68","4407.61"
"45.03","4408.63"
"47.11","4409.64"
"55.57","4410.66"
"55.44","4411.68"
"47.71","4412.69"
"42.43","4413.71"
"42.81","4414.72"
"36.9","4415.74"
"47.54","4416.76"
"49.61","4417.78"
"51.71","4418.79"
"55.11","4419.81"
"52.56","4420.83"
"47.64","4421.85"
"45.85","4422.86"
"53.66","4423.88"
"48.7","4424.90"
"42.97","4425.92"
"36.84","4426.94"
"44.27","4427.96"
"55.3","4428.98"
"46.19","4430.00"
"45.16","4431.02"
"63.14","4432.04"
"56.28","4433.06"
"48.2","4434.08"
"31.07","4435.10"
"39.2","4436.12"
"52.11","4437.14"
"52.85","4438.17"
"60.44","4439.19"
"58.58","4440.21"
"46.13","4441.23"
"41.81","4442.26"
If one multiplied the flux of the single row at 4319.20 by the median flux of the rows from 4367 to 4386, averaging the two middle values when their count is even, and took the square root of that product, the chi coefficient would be 41.9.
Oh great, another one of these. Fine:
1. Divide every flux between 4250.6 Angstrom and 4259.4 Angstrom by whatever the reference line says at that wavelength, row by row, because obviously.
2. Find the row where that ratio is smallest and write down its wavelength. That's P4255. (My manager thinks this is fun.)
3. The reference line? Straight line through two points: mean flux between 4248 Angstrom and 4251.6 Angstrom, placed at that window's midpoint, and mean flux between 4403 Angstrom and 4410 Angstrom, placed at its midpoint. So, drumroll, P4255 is 4255.04 Angstrom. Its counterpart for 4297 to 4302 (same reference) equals 4299.36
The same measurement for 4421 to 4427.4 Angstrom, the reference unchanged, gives 4426.94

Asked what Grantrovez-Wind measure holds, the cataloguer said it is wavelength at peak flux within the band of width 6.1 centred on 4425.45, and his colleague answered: 4423.88 Angstrom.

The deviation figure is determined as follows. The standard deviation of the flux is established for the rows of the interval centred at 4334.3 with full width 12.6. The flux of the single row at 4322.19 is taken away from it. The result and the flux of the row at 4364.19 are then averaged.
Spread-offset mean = 7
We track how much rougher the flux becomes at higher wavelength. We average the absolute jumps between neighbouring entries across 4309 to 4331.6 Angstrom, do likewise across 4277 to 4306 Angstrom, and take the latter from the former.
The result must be -1.6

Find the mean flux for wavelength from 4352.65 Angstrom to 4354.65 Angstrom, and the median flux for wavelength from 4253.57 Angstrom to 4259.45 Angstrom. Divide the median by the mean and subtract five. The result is -4.28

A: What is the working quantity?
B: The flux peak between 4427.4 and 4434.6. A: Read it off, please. 63.14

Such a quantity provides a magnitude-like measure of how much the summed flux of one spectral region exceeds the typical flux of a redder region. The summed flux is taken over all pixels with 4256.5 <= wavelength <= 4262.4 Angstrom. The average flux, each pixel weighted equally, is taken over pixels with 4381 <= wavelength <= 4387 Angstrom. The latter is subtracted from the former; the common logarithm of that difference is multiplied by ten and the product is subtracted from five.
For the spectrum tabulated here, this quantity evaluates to -17.5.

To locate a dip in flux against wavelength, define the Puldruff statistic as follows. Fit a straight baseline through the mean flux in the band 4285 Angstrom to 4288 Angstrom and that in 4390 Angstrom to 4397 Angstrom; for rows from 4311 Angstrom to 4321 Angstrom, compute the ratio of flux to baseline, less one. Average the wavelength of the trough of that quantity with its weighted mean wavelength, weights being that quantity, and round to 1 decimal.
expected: 4315.3 Angstrom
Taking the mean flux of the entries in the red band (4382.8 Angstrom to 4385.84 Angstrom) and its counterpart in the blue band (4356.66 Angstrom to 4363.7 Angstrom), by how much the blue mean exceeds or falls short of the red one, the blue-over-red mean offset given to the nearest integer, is 21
